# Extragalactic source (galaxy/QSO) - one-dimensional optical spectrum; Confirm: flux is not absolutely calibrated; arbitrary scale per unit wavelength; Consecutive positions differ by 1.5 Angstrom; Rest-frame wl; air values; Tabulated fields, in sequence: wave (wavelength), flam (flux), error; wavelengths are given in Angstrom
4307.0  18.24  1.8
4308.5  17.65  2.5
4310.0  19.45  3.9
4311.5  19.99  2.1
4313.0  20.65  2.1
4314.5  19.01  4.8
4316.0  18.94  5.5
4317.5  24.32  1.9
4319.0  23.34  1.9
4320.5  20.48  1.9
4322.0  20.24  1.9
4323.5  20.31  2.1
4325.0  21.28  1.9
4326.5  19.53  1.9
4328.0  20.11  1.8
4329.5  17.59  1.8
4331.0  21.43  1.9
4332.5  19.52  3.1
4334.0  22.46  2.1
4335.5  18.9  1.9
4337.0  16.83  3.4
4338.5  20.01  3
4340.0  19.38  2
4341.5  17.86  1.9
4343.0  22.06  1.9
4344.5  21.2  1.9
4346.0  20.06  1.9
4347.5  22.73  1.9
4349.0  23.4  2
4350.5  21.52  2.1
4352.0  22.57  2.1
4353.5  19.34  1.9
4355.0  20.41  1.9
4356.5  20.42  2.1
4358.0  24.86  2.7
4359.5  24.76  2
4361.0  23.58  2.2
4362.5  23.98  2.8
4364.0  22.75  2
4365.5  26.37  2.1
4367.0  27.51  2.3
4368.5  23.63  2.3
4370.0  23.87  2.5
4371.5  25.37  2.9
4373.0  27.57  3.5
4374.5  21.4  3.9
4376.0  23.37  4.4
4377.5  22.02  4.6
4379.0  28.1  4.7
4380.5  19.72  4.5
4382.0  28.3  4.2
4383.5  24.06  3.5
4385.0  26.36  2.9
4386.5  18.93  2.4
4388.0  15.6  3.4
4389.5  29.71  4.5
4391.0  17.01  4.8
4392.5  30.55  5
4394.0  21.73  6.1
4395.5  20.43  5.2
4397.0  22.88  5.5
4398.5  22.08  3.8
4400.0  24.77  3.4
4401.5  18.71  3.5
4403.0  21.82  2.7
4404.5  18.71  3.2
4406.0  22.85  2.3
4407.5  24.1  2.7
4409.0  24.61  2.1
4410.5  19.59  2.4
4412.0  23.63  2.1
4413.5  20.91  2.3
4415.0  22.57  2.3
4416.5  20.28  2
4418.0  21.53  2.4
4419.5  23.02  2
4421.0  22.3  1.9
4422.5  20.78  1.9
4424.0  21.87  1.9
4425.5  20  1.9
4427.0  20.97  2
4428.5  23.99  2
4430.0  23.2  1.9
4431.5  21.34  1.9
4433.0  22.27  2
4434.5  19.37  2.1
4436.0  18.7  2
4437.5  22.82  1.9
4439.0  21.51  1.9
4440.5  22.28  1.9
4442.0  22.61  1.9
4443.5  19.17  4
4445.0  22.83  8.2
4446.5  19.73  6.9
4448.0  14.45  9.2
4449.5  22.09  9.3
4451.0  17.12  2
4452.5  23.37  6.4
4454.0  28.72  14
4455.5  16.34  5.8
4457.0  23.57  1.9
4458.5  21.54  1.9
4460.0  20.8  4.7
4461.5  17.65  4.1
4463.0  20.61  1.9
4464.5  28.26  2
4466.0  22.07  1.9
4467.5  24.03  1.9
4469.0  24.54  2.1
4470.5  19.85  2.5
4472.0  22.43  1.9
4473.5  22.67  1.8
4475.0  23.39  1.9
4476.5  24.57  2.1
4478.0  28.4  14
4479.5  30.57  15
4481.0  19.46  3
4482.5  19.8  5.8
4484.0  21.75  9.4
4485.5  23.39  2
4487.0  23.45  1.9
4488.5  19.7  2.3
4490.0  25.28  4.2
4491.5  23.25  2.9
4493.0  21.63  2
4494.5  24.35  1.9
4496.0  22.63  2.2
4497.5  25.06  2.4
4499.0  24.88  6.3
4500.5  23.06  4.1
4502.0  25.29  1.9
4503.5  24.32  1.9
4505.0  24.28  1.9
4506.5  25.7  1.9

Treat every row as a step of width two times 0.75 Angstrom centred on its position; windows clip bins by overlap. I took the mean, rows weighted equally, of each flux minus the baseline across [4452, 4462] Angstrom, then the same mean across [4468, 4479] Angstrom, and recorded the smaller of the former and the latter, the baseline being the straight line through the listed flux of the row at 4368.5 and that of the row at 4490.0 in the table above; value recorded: -3.1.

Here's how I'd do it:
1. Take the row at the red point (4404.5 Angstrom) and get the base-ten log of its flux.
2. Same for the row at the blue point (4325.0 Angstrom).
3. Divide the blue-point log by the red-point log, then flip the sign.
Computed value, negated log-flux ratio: -1.04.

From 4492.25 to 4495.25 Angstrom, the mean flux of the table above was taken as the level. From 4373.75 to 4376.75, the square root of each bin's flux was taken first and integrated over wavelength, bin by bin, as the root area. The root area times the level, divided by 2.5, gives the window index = 130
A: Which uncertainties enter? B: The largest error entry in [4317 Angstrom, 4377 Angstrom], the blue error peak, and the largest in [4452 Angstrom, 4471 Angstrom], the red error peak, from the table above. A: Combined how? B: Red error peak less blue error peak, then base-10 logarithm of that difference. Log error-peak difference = 0.98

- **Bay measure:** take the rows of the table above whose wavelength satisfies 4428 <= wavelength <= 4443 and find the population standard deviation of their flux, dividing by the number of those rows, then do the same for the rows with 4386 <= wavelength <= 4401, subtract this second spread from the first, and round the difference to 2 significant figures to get -3.1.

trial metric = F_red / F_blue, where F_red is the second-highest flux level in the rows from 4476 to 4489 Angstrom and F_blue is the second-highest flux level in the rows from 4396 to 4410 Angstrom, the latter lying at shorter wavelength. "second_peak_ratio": 1.15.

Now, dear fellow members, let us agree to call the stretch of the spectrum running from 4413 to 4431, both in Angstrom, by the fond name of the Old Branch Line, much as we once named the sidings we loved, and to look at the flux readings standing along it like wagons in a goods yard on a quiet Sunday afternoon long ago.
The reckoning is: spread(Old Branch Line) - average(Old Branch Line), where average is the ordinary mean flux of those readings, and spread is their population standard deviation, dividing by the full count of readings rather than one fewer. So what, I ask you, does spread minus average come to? -20.6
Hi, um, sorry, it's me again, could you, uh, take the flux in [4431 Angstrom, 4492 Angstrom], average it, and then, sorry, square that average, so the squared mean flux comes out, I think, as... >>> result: 488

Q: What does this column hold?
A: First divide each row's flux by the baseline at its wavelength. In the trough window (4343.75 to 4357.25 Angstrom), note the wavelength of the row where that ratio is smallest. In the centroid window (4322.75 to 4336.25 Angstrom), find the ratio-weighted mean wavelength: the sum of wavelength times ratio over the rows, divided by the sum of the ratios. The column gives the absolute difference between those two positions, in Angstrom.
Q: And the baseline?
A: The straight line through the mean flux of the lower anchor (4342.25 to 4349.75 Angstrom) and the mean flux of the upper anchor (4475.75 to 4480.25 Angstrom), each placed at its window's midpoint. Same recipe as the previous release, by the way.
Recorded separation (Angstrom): 24.0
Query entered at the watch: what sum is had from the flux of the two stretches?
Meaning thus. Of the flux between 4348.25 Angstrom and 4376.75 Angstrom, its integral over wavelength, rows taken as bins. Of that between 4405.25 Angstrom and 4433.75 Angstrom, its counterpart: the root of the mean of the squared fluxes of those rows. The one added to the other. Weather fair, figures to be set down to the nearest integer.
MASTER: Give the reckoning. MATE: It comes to 692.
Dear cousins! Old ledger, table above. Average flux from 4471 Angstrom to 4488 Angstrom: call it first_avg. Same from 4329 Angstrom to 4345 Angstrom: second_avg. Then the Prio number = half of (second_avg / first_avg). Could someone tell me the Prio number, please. 0.42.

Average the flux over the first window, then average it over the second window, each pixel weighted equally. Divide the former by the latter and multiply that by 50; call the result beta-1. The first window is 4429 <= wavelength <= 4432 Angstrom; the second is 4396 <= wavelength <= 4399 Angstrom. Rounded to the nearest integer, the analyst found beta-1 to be 50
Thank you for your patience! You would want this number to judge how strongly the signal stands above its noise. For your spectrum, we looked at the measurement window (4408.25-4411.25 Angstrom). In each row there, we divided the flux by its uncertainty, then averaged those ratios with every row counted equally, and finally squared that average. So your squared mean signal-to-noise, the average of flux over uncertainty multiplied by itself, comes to 99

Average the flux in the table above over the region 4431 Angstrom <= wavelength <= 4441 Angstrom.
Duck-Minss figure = 21.2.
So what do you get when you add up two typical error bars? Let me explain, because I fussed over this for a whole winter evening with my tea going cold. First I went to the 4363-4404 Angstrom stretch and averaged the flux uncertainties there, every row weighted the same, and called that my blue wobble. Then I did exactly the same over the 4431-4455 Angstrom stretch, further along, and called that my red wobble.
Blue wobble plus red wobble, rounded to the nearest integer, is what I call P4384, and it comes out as 8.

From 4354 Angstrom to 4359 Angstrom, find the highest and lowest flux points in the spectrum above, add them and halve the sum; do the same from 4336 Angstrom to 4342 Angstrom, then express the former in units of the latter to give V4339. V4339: 1.23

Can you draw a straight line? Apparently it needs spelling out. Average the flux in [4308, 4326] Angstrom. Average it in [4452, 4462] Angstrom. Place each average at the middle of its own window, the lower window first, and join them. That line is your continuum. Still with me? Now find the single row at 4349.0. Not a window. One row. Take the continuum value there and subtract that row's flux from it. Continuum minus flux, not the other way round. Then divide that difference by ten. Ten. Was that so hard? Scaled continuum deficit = -0.26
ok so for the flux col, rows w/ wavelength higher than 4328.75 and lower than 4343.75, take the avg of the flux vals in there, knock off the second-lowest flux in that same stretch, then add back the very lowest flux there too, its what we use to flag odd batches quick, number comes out 18.8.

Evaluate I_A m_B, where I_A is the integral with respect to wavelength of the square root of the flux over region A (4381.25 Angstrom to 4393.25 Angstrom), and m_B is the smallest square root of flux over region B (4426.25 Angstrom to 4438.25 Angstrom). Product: 251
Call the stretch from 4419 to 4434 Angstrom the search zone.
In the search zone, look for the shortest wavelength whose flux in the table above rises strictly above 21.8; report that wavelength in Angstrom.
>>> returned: 4419.5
